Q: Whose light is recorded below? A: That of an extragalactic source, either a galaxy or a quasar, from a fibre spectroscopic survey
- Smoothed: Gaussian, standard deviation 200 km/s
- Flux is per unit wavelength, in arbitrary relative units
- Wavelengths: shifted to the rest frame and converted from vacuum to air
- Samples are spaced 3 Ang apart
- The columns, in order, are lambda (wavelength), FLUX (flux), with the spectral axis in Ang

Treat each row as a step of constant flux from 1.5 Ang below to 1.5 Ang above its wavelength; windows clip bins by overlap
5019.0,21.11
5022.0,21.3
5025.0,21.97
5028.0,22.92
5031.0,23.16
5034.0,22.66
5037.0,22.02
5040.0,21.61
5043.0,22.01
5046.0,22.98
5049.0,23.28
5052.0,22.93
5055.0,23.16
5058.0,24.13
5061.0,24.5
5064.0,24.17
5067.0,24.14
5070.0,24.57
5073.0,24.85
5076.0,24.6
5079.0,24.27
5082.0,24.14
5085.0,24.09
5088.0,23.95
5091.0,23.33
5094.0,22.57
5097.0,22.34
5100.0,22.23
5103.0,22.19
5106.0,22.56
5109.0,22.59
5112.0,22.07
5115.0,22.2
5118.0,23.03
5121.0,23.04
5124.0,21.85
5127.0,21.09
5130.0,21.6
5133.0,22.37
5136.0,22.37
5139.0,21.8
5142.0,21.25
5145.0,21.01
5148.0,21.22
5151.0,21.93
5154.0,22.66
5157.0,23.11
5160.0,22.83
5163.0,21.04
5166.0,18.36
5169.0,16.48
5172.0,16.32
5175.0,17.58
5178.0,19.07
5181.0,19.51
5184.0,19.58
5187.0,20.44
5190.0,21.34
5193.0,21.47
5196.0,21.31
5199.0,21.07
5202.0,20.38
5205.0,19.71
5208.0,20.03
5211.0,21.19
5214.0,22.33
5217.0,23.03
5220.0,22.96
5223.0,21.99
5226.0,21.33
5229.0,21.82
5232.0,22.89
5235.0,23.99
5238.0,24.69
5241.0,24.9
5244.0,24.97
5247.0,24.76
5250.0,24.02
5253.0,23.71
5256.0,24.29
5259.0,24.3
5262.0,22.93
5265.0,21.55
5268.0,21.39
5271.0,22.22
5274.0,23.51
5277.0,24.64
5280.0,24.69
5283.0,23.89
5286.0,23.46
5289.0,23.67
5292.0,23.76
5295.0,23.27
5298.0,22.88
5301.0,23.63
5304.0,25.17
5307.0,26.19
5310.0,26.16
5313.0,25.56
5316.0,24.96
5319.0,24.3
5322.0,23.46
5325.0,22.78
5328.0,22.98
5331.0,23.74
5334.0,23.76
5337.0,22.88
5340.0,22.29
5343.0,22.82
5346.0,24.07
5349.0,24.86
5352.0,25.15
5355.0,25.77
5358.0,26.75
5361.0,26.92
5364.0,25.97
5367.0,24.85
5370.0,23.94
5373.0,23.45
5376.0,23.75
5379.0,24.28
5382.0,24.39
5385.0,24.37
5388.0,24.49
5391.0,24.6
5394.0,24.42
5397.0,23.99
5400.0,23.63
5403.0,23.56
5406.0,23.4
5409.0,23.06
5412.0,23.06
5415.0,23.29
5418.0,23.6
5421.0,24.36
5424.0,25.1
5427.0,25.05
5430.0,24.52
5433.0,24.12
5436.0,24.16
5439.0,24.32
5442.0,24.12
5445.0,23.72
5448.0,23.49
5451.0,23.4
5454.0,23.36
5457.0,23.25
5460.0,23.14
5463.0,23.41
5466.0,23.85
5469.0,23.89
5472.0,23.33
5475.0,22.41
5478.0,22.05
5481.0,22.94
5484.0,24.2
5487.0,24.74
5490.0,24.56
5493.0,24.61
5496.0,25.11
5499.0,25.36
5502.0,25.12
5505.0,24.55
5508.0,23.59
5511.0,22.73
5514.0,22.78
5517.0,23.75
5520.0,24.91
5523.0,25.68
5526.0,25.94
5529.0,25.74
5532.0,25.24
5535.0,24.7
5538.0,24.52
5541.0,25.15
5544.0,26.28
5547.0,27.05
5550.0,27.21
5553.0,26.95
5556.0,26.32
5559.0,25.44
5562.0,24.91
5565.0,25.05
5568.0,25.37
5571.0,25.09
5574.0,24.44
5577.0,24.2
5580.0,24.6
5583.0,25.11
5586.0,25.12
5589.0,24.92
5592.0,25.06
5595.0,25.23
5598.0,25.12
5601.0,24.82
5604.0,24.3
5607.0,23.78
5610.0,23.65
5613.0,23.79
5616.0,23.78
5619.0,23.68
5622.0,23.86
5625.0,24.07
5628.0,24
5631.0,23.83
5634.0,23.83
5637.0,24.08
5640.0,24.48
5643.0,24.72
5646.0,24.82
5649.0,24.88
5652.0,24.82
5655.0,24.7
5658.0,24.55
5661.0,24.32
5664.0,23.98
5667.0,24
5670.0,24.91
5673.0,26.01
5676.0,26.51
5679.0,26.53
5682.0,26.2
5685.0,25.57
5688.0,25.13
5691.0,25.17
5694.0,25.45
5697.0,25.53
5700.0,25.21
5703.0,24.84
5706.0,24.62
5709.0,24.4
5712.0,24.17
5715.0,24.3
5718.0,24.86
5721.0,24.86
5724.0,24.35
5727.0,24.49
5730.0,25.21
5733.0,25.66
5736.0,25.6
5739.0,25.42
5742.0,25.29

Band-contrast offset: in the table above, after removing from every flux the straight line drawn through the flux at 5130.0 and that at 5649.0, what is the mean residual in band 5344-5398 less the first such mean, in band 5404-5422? 1.6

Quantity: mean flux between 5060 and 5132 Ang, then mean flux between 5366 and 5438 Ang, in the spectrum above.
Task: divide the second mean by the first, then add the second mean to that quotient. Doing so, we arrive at 25.1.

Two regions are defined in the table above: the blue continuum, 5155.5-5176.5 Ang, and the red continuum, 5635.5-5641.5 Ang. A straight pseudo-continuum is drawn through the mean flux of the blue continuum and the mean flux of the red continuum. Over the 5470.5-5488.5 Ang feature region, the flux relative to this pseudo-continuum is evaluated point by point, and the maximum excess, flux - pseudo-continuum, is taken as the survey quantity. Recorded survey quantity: 2.0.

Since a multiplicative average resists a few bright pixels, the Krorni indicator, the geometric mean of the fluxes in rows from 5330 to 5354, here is 23.7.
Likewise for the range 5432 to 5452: 23.9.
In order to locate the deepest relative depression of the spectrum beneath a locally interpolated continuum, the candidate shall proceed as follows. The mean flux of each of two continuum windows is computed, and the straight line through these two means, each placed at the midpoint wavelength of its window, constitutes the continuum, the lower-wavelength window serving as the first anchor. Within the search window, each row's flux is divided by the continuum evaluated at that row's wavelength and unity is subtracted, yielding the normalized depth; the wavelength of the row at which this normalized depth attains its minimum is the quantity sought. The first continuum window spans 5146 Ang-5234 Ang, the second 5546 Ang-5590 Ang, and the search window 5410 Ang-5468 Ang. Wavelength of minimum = 5460.0 Ang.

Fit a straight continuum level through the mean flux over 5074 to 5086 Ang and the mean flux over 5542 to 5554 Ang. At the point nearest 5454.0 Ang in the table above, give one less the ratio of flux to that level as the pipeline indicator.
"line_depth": 0.11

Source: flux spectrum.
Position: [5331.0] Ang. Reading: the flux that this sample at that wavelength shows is 23.74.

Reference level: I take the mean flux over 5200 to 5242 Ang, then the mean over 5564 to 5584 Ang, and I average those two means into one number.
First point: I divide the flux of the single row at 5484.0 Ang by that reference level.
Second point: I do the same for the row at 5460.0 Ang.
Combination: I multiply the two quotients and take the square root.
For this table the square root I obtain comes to 1.01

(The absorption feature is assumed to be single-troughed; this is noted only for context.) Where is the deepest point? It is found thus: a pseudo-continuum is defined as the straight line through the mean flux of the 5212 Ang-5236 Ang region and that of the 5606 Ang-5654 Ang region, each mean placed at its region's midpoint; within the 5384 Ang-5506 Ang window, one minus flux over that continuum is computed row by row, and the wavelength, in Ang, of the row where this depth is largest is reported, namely 5478.0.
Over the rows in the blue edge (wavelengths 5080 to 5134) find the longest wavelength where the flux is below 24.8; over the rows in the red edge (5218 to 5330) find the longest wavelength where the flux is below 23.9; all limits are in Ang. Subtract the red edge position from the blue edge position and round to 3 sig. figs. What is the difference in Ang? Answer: -195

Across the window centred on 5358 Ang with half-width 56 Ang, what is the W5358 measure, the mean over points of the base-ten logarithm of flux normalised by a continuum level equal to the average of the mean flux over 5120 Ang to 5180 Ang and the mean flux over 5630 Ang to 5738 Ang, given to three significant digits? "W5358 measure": 0.0261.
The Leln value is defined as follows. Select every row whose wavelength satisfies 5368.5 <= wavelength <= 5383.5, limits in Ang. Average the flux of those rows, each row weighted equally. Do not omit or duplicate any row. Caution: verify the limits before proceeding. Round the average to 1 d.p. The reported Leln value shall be 24.0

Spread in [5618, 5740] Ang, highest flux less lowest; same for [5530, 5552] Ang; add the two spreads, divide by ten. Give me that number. 0.55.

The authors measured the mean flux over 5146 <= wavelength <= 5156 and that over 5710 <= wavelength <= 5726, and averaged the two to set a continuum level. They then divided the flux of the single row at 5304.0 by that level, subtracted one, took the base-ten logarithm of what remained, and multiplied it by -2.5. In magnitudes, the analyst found 2.69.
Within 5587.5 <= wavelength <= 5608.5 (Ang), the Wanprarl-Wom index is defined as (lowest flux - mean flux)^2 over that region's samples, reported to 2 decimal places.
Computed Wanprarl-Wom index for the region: 0.94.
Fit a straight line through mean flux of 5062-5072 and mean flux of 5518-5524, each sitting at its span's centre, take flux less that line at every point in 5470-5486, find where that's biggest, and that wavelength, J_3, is 5484.0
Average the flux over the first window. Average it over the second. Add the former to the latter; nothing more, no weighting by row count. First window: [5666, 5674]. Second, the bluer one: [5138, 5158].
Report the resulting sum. 46.8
